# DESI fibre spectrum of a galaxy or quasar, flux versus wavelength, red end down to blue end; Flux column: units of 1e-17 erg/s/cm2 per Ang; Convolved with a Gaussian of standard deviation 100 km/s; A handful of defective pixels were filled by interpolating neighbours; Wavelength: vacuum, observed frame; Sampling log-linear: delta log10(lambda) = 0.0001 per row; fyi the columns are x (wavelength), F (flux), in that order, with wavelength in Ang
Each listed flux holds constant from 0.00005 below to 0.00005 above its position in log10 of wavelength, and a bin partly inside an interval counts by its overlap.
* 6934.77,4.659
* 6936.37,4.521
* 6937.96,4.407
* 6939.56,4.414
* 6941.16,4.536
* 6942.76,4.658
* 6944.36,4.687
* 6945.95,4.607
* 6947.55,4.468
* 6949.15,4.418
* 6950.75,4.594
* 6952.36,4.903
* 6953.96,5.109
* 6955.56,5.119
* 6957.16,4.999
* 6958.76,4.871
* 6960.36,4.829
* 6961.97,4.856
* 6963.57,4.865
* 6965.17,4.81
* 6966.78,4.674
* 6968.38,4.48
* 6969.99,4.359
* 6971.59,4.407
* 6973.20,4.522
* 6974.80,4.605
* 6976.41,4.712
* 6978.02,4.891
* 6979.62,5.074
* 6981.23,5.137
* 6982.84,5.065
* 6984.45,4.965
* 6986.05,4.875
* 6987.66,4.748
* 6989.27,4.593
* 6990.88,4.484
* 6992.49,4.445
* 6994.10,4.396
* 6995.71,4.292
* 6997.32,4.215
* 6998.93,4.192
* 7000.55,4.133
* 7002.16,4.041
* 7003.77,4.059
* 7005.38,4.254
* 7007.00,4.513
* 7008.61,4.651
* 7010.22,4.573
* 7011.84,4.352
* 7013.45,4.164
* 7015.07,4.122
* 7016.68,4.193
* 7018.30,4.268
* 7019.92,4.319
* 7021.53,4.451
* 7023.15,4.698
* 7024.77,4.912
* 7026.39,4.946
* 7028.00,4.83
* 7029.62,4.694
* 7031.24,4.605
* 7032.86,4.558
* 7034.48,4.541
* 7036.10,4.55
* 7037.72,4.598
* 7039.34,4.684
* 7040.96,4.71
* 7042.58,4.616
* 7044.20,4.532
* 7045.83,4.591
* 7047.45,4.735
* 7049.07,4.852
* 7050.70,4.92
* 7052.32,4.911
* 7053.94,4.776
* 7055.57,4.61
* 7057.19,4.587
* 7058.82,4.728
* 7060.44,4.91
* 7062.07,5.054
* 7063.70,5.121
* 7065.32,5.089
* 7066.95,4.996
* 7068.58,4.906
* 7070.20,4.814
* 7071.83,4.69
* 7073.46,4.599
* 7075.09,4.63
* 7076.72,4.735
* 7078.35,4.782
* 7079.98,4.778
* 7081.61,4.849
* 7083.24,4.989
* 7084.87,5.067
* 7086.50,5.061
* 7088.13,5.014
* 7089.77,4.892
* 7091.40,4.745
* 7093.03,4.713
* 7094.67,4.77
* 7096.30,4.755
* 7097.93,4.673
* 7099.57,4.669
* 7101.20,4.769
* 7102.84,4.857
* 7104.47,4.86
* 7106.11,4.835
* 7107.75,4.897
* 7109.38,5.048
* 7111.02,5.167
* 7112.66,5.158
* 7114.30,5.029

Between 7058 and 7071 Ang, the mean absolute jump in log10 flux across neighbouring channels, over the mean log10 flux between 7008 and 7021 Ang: 0.0138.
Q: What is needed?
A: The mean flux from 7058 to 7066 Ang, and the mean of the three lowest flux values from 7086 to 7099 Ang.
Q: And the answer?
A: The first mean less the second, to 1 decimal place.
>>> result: 0.3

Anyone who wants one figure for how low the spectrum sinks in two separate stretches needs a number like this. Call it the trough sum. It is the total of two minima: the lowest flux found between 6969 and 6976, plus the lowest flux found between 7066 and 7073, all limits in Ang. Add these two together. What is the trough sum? 9.0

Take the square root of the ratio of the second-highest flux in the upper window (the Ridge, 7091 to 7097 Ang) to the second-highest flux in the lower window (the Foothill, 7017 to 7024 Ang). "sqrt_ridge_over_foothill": 1.03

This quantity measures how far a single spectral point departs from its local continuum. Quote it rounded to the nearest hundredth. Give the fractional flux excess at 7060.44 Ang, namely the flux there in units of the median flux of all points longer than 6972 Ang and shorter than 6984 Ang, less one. 0.00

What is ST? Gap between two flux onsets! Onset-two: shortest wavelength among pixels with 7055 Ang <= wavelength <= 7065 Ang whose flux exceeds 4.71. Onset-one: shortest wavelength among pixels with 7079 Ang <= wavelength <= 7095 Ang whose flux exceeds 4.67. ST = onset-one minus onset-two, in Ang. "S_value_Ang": 21.2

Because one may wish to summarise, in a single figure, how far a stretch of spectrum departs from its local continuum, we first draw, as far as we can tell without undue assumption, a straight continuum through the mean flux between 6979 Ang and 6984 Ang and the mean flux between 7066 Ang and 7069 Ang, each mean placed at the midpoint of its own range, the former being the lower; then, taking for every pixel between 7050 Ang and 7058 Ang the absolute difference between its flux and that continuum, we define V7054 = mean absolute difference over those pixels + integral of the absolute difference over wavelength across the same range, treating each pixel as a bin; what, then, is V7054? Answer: 1.9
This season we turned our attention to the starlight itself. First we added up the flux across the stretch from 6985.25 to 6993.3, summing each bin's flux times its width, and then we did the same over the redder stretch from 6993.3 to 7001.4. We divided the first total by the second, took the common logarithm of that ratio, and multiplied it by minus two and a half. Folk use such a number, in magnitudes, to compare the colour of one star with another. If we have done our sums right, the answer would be -0.09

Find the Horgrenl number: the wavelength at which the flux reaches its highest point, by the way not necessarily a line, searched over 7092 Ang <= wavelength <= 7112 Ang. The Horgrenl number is 7111.02 Ang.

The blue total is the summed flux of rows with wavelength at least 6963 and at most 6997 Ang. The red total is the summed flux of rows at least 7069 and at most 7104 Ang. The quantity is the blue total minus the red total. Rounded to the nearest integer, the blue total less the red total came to -2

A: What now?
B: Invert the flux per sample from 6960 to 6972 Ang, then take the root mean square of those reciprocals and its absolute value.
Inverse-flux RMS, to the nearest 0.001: 0.215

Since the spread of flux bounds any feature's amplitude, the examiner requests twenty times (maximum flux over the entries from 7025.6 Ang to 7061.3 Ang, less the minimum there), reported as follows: 8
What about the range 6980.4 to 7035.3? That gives 22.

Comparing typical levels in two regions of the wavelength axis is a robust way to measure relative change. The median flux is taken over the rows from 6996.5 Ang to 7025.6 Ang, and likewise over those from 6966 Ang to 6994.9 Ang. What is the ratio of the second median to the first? 1.09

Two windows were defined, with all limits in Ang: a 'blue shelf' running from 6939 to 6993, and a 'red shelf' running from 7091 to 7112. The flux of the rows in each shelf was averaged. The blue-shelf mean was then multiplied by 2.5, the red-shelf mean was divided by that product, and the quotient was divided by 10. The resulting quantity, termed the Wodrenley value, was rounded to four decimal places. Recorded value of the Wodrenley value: 0.0408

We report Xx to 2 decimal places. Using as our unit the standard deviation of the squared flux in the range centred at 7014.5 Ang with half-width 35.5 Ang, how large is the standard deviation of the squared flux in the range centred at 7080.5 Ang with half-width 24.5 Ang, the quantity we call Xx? 0.57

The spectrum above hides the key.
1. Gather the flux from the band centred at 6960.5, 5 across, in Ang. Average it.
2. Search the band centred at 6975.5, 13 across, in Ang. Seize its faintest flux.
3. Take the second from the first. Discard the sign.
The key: 0.49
